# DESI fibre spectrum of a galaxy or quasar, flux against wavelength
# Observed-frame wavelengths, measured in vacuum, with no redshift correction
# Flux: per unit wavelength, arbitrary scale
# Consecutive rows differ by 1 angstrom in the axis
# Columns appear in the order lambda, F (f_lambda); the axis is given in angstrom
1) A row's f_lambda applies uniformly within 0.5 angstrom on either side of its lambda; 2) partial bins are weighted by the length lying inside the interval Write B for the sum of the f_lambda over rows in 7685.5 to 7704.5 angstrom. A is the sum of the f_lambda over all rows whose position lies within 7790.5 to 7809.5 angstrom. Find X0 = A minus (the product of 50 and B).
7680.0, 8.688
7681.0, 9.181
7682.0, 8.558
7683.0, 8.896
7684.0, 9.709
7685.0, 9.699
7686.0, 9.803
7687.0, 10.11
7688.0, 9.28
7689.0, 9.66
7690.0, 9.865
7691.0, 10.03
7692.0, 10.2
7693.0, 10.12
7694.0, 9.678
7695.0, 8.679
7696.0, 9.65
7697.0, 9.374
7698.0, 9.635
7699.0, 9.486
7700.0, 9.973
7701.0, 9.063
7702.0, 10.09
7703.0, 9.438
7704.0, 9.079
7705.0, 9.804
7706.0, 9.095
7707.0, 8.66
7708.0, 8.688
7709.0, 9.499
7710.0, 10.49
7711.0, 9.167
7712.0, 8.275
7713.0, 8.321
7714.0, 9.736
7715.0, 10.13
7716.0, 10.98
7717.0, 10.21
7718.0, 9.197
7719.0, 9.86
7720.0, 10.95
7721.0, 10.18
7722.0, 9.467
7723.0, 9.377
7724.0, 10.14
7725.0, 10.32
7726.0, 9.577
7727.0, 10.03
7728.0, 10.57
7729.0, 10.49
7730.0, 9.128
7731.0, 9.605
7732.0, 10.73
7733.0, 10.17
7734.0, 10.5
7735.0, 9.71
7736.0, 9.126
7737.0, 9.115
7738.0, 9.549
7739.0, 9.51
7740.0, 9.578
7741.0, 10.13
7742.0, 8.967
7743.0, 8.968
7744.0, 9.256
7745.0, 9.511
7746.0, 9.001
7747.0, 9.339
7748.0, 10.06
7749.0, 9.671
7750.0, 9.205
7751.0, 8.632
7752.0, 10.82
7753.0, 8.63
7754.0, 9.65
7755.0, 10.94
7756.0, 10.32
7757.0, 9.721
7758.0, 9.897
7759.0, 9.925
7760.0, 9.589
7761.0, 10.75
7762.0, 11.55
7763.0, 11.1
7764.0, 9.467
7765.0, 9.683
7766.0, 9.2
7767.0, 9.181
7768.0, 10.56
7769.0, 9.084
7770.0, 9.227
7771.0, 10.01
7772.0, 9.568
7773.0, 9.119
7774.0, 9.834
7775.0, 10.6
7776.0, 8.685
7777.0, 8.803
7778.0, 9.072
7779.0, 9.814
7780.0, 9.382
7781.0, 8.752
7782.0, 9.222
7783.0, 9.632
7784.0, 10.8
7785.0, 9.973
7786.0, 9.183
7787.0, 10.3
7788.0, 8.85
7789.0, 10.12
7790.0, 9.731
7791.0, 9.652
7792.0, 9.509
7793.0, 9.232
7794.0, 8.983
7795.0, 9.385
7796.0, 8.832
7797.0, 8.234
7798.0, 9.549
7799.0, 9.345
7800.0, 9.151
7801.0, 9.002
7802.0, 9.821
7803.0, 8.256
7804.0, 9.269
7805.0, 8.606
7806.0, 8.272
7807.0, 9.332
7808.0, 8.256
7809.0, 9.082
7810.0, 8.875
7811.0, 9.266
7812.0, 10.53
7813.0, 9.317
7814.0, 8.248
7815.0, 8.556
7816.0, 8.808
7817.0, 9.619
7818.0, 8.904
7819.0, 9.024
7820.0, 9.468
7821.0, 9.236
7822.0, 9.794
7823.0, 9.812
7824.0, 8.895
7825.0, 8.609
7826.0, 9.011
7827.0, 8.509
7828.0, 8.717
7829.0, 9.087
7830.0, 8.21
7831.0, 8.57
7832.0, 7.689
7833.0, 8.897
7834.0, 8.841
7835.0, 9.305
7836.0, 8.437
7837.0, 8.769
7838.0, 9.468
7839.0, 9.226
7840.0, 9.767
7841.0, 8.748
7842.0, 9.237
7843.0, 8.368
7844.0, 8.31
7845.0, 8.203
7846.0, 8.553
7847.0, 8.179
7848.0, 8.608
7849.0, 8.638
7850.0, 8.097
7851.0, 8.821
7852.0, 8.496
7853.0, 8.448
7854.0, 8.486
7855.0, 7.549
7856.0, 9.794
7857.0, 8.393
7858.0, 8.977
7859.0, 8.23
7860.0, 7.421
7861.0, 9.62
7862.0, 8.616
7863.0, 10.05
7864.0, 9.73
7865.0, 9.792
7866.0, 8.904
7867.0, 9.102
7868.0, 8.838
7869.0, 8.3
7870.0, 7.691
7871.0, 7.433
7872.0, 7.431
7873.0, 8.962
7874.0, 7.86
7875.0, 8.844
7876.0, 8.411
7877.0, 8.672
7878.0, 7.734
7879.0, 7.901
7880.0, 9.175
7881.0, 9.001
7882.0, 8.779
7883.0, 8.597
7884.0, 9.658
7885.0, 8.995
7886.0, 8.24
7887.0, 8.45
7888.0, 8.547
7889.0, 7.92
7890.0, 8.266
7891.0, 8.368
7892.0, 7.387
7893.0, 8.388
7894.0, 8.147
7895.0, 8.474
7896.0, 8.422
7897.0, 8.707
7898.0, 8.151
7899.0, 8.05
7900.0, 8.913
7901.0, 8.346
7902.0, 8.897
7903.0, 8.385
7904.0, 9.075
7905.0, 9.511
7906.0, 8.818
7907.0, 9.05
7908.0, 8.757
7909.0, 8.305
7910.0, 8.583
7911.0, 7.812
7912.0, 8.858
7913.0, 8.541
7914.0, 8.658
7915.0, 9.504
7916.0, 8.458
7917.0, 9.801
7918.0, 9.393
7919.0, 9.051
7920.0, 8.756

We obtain -8989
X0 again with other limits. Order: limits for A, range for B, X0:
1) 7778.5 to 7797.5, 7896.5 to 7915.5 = -8066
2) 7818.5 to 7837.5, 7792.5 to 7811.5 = -8369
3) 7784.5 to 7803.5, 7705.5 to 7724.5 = -8944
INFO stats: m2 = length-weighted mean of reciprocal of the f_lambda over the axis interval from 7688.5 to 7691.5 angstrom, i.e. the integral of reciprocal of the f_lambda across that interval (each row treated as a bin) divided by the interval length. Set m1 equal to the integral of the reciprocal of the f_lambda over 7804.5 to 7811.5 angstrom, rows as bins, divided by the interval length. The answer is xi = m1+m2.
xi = 0.215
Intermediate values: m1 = 0.114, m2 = 0.102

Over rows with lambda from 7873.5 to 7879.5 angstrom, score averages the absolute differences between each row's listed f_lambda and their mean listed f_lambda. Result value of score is 0.41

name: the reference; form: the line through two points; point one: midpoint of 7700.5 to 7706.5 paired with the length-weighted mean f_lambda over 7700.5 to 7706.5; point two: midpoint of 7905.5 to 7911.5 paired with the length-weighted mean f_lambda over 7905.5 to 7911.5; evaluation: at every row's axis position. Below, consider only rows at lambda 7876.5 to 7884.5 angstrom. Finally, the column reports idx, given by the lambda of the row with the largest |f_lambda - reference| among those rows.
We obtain 7884.0 angstrom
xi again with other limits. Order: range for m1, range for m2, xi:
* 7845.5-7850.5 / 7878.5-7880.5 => 0.237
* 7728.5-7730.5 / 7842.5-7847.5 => 0.223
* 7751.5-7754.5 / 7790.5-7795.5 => 0.211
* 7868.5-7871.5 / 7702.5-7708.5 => 0.238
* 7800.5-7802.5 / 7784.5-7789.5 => 0.210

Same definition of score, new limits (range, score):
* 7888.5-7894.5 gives 0.28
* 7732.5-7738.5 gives 0.43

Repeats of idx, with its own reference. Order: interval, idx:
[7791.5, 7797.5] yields 7797.0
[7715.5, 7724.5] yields 7716.0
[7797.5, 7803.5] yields 7802.0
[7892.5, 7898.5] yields 7894.0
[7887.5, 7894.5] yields 7892.0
